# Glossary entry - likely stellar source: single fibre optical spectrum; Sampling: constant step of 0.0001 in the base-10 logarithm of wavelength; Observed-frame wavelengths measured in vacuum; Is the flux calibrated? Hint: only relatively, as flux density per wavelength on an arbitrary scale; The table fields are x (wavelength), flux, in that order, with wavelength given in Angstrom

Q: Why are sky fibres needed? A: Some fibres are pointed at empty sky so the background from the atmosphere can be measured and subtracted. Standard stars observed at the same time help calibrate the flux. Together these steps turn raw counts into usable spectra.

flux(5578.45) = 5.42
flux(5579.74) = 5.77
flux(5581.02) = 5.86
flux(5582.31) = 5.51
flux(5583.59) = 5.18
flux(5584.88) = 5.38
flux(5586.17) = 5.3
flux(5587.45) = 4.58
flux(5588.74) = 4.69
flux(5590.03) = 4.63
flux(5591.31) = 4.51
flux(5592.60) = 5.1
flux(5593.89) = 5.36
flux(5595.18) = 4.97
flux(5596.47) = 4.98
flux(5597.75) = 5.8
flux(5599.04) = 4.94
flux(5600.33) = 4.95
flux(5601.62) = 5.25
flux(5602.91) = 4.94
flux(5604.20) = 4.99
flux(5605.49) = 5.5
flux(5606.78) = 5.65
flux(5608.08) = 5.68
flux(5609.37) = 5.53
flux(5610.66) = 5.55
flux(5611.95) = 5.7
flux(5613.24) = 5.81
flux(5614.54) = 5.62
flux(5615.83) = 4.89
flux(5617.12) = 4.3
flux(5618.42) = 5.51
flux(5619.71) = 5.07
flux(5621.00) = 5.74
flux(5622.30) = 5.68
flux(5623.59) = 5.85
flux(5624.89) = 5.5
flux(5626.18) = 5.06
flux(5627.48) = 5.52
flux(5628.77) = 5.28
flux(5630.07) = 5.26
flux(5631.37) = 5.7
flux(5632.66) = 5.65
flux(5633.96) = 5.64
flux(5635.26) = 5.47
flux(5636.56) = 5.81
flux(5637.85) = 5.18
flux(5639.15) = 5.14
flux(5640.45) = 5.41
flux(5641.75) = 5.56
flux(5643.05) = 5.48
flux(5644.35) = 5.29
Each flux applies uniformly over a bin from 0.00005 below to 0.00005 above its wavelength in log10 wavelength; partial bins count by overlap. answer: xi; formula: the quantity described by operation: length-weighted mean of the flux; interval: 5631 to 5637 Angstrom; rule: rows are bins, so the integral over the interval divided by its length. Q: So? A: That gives 5.6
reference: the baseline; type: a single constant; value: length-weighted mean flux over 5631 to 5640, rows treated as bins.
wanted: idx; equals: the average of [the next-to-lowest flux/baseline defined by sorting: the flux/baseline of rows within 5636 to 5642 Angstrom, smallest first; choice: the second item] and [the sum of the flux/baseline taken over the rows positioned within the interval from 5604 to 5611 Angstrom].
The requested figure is 3.5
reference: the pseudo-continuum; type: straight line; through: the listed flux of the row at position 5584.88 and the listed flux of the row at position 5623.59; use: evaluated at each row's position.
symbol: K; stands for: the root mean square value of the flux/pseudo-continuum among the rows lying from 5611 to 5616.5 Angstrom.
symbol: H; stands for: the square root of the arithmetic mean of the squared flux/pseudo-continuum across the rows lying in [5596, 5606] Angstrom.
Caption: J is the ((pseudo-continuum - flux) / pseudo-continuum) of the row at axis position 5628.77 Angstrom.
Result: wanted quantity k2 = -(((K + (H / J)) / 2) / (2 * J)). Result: -23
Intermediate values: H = 0.93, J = 0.11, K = 0.96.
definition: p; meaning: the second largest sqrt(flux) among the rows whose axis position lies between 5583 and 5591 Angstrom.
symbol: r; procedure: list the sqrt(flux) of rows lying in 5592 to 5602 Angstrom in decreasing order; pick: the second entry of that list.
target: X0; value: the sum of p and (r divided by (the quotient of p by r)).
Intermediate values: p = 2.30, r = 2.32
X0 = 4.63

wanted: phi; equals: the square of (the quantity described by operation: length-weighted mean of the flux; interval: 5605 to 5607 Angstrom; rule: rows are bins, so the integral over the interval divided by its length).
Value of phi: 31.0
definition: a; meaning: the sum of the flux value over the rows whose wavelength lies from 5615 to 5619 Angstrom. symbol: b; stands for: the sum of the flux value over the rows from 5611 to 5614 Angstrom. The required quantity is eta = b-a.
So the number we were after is -3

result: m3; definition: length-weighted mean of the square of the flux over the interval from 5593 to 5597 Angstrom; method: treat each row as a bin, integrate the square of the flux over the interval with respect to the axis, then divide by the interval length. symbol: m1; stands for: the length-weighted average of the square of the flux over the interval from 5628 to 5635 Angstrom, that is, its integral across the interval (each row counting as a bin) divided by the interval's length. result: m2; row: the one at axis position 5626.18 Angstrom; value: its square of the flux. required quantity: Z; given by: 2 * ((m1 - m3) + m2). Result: 60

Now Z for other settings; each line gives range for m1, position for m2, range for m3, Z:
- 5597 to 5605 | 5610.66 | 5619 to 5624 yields 53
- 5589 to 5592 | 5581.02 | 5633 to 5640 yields 51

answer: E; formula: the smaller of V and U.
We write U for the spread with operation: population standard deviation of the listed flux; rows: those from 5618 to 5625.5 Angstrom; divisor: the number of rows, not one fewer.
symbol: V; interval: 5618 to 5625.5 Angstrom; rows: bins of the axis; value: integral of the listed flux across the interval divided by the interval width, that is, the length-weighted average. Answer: 0.25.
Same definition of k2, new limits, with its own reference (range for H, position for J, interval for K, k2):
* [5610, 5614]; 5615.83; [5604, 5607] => -13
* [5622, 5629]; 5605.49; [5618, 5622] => -447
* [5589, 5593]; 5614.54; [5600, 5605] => -508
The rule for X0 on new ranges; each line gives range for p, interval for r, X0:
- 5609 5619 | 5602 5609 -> 4.75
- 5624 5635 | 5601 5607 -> 4.69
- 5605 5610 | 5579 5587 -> 4.80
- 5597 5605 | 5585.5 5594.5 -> 4.60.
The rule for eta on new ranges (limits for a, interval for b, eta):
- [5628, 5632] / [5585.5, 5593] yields 13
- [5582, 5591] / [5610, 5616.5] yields -8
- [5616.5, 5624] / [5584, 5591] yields -8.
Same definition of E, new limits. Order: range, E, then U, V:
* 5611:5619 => 0.54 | 0.54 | 5.31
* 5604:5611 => 0.23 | 0.23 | 5.51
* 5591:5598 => 0.39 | 0.39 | 5.11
